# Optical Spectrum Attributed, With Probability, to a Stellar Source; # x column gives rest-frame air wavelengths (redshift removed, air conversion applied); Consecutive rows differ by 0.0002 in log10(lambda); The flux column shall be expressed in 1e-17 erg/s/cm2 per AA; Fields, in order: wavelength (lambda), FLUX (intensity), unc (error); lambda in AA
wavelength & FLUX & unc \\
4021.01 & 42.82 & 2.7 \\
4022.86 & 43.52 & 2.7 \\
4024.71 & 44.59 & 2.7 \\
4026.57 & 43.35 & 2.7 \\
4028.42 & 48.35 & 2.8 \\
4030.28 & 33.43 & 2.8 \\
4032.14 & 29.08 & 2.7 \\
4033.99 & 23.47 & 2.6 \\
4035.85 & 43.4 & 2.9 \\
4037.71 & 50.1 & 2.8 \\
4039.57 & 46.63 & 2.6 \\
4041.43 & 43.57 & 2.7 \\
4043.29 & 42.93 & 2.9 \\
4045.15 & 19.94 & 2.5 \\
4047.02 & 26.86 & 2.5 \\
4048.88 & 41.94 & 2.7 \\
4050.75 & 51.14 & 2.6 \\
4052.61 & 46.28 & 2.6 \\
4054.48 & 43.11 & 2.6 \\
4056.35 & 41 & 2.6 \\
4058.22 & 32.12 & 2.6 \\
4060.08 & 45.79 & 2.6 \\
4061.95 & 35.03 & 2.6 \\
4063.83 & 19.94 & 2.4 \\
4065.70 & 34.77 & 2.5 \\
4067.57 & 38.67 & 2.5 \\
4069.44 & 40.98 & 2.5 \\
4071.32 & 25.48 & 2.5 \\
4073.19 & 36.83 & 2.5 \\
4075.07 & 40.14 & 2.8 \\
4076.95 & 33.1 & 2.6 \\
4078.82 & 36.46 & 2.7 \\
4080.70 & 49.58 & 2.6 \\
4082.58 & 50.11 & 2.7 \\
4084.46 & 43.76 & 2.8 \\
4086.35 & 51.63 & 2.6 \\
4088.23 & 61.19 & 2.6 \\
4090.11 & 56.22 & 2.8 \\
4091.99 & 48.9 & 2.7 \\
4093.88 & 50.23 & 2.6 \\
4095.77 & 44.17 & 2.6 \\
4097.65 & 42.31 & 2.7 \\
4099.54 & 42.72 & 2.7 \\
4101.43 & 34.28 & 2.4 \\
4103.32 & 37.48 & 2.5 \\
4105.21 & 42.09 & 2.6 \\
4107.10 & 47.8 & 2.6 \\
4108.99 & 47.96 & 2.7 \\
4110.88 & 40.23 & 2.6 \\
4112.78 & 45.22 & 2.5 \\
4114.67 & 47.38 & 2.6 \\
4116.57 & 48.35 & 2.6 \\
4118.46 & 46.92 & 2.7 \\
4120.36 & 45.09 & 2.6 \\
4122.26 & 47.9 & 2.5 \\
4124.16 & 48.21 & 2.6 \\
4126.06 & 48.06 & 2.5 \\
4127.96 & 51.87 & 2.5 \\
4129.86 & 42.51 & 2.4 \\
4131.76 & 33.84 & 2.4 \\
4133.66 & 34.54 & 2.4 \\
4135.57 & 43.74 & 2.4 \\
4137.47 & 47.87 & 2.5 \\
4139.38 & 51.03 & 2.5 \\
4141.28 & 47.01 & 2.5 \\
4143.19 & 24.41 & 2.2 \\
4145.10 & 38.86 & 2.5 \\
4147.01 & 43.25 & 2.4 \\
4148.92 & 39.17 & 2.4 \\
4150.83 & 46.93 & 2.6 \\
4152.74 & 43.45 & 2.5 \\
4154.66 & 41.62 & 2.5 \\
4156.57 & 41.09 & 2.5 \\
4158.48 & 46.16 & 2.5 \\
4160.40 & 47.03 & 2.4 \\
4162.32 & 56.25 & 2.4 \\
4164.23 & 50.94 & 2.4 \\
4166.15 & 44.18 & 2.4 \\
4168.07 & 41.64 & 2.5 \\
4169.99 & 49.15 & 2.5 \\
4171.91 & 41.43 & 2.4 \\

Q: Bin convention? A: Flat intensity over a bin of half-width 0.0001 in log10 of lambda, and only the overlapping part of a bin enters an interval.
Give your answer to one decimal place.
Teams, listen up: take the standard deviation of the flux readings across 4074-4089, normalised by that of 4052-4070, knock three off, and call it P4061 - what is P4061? -1.8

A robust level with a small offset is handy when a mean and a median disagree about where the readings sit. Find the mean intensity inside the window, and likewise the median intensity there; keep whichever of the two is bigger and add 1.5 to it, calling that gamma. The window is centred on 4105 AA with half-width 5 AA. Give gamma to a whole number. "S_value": 44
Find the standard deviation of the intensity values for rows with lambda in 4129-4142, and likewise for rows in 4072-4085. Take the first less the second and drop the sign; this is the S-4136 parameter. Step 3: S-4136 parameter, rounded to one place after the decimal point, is 0.0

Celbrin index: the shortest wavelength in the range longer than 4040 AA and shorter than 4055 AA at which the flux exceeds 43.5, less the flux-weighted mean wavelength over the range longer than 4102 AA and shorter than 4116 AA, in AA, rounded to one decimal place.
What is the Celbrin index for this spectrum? -67.7 AA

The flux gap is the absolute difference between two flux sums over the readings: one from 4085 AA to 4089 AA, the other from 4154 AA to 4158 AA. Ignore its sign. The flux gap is 30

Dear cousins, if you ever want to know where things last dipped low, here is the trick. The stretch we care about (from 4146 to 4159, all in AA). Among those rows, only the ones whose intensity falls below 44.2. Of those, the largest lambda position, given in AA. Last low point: 4156.57 AA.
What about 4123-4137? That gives 4135.57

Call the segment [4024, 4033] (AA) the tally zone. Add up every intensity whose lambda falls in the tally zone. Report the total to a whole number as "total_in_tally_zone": 199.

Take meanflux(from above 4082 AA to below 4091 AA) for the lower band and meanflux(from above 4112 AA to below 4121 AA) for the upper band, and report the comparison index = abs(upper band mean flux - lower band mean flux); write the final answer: 6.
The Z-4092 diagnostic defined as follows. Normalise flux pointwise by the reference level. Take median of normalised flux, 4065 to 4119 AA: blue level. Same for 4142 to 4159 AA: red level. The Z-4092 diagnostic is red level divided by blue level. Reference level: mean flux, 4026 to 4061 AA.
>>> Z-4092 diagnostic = 0.95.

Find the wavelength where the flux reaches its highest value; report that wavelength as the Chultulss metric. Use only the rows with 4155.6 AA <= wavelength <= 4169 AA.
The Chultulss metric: 4162.32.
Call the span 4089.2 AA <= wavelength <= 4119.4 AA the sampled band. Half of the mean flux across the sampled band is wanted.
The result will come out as 22.6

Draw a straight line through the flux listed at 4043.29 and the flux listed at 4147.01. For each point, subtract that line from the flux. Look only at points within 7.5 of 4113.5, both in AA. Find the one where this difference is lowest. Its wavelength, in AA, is 4110.88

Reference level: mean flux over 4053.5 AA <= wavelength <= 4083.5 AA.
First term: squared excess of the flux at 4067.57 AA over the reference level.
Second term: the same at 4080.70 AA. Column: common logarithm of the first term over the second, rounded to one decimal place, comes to -2.2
